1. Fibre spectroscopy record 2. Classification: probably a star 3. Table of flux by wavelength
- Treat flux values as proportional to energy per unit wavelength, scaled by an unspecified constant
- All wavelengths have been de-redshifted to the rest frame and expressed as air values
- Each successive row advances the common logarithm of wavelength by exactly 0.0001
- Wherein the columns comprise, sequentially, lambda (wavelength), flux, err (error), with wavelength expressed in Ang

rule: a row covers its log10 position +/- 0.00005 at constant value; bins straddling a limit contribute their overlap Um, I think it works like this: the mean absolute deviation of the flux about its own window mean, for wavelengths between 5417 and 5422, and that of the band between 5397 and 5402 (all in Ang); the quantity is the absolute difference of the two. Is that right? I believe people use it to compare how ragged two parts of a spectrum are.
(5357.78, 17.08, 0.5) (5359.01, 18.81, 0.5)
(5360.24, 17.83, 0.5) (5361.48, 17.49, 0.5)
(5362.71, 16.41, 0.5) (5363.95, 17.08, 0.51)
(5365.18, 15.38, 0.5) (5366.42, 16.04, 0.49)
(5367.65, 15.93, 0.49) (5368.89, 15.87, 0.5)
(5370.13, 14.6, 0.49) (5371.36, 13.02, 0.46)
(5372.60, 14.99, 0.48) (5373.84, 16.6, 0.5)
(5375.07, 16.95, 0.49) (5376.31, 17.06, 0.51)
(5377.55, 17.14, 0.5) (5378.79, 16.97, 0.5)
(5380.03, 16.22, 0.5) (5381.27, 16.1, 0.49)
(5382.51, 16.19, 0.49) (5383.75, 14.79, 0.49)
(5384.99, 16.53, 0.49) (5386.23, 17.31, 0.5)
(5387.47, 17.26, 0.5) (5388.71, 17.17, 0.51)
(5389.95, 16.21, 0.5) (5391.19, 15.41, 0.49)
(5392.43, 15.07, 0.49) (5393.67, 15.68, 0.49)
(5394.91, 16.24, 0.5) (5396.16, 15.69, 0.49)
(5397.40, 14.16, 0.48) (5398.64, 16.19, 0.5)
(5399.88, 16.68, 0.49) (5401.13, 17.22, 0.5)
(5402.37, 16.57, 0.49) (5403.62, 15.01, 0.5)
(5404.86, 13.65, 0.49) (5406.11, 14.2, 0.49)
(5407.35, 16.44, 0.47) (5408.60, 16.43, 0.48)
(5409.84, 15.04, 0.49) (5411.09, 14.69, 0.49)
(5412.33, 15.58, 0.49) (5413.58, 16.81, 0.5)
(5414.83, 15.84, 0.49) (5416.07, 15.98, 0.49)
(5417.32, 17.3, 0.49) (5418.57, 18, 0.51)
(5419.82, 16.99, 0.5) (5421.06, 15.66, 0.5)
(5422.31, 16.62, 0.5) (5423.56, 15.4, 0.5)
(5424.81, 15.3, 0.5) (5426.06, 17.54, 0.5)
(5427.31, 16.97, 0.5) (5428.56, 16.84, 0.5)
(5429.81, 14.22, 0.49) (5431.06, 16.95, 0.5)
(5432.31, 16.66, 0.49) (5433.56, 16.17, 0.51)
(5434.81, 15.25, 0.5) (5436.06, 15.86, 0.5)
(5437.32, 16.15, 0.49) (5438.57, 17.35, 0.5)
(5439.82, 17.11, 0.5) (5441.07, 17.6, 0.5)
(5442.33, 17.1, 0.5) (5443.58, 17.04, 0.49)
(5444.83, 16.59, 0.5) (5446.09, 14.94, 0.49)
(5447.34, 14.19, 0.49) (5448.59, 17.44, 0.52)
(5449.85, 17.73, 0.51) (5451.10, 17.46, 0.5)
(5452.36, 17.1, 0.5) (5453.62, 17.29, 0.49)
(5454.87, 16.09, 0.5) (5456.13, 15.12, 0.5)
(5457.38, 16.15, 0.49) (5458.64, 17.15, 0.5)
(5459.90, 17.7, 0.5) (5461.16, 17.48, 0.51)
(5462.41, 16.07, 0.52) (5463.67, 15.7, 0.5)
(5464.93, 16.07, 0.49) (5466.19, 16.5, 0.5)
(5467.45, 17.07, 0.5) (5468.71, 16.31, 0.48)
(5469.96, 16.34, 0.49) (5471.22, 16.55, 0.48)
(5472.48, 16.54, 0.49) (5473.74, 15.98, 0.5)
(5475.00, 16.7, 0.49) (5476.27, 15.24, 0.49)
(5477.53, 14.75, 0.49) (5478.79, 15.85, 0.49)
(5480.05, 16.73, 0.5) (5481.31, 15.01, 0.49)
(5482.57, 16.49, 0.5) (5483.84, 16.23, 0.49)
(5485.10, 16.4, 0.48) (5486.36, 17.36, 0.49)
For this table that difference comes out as 0.29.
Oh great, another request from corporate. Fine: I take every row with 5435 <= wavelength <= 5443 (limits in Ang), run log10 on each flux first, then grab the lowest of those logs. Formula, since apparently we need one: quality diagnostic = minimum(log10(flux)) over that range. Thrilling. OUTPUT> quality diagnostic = 1.20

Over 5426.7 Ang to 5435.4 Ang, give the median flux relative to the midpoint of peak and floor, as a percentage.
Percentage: 107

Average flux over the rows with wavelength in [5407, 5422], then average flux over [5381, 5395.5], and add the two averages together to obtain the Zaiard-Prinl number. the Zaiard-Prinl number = 32.4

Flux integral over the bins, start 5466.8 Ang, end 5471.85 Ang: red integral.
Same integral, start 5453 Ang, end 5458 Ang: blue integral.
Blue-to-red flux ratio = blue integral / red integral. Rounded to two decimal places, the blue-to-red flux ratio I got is 0.97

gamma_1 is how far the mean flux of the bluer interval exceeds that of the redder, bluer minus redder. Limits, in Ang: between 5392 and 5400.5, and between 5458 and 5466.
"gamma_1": -1.0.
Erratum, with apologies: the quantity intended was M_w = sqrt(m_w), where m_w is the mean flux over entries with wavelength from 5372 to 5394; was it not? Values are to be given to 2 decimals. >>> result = 4.04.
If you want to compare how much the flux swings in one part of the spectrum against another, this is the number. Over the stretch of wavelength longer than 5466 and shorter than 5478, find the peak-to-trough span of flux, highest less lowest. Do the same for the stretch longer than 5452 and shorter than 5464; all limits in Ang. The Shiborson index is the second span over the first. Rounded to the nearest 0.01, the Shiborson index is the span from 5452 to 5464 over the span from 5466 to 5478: 1.11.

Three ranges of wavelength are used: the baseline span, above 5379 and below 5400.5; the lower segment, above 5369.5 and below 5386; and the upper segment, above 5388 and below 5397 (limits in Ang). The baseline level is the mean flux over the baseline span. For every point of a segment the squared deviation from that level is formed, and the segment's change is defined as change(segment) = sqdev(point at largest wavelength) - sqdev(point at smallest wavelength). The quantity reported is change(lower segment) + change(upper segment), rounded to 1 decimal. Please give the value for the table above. -3.0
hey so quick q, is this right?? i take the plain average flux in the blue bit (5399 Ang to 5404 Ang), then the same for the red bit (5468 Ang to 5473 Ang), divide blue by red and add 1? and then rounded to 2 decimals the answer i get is 2.00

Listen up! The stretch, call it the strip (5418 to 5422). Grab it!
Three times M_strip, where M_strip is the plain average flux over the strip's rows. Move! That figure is 50.6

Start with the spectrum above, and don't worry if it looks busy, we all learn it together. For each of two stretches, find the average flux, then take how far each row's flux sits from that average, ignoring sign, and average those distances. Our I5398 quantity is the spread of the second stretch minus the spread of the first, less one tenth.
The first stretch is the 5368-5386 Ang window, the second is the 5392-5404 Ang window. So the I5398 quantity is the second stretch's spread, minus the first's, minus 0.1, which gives -0.3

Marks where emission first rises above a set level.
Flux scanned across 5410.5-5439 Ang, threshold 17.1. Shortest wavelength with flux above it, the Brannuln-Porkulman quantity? 5417.32 Ang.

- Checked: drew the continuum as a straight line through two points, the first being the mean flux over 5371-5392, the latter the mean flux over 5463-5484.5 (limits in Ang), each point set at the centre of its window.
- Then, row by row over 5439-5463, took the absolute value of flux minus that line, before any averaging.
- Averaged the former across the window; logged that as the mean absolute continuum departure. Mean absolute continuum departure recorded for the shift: 1.01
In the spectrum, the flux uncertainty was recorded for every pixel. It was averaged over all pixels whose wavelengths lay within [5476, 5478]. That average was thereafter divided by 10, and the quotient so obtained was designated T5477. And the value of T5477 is 0.0490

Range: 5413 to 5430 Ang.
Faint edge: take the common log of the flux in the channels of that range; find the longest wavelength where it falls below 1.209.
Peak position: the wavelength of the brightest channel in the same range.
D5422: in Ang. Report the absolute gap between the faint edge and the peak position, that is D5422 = 11.2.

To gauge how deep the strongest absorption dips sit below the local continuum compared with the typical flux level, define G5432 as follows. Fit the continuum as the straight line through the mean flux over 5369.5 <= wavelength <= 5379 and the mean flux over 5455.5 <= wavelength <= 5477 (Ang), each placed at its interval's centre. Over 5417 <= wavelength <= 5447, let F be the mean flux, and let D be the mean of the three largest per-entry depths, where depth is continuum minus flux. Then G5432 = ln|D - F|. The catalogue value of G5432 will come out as 2.71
